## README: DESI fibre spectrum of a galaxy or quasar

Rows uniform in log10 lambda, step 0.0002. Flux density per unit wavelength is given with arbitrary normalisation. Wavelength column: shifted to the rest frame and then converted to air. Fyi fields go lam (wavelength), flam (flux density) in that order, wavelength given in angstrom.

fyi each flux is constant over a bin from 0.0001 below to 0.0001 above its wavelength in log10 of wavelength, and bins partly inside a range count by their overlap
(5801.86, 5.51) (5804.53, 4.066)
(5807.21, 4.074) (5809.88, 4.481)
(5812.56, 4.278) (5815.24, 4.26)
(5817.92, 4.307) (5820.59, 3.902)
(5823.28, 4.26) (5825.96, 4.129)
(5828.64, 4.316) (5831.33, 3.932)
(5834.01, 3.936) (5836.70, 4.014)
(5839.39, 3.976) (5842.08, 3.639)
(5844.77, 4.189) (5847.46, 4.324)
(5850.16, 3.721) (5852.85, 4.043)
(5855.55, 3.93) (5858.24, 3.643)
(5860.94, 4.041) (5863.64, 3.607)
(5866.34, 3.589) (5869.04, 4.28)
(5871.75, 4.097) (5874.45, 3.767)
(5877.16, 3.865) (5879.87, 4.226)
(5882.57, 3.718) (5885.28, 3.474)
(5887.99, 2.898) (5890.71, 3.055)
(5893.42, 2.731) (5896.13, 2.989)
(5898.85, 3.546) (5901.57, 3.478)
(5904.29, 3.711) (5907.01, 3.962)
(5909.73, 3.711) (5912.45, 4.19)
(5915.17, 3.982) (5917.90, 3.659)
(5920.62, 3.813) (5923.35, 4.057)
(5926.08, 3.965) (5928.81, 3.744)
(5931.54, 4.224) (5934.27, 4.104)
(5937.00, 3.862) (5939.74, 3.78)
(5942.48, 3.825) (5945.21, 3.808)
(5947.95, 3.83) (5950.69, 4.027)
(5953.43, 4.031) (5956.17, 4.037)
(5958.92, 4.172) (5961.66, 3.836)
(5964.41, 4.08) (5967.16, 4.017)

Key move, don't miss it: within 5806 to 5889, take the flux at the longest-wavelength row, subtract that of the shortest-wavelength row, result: -1.2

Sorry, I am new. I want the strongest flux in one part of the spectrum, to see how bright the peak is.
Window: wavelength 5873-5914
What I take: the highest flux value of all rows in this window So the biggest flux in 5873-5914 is 4.226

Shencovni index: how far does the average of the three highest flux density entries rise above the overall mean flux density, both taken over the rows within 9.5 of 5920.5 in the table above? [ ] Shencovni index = 0.16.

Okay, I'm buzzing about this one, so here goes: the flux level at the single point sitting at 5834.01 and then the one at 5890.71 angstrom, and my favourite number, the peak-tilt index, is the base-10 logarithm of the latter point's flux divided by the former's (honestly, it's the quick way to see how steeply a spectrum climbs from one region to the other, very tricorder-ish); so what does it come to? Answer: -0.11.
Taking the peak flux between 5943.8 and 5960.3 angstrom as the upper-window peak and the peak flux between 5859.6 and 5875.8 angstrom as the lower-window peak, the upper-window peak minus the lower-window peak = -0.11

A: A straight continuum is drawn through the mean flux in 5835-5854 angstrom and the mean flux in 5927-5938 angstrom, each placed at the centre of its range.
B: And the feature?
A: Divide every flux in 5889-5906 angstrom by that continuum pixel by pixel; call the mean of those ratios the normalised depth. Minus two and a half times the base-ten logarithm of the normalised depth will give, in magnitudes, 0.22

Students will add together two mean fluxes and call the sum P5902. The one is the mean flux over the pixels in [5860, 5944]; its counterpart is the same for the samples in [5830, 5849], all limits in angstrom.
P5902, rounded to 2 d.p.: 7.74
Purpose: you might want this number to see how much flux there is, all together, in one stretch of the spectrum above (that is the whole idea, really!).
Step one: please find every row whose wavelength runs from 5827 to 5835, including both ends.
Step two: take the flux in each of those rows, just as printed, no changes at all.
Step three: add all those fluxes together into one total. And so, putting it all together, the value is 12.18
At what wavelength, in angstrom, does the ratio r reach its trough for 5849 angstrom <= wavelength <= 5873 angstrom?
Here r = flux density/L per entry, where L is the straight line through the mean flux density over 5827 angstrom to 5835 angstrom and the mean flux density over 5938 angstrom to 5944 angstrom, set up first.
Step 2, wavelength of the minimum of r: 5866.34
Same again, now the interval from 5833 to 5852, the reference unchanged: 5842.08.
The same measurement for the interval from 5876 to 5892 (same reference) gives 5887.99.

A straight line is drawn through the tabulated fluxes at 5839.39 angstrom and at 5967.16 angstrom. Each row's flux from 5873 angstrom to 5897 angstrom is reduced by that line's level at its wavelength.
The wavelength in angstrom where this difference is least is 5893.42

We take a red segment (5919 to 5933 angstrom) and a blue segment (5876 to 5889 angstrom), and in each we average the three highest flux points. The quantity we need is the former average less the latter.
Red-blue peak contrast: 0.15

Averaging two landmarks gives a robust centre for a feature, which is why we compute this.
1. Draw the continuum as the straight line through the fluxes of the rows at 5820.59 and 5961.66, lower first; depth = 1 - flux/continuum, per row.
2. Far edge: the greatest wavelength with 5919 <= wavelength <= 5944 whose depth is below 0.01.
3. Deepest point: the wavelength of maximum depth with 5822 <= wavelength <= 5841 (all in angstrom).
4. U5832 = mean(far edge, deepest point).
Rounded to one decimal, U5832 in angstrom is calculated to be 5886.9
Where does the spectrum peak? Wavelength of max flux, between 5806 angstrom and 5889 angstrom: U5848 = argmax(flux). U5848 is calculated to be 5809.88 angstrom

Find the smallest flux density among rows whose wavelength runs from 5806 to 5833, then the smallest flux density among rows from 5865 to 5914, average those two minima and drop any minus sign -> 3.32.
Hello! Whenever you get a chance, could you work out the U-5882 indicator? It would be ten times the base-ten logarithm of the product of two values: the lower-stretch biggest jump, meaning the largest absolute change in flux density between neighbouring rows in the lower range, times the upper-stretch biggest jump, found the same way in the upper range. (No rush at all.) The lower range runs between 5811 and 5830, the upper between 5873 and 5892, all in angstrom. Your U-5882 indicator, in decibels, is -6.3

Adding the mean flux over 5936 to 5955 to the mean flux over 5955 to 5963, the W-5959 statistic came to 7.90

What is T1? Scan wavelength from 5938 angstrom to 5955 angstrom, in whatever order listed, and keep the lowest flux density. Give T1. 3.78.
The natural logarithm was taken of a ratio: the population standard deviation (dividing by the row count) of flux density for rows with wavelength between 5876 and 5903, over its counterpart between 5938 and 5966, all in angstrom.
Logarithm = 1.2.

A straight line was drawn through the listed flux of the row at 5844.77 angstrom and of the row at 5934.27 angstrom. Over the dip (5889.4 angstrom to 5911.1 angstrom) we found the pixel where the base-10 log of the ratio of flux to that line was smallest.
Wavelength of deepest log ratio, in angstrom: 5893.42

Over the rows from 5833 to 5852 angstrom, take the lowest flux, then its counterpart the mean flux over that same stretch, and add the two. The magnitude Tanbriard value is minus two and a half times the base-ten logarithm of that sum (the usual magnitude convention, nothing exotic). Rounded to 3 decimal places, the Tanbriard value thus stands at -2.204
